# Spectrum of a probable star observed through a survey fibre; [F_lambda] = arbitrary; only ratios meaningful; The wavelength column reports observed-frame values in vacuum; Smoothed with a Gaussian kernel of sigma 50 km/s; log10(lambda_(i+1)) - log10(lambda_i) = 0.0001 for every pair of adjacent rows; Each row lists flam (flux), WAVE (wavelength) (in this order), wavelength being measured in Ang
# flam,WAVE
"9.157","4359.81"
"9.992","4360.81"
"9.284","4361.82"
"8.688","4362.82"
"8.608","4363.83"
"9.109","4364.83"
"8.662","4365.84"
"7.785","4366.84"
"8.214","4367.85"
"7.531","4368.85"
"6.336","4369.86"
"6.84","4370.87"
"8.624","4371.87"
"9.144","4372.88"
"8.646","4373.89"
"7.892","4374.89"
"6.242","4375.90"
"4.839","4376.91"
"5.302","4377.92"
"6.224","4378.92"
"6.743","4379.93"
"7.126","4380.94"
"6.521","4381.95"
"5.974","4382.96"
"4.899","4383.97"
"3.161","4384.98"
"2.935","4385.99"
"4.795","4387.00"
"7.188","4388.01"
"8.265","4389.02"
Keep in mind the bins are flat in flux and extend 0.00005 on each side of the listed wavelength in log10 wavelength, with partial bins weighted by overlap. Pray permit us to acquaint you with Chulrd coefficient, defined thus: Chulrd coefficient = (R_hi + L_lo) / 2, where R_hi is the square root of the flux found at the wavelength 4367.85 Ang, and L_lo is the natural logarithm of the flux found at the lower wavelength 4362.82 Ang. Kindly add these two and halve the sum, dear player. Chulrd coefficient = 2.51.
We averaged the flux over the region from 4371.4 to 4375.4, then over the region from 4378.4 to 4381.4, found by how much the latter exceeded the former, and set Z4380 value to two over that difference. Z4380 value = -1.06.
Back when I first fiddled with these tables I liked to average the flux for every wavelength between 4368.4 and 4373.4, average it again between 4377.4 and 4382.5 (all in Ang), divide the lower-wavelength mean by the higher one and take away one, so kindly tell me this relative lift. 0.21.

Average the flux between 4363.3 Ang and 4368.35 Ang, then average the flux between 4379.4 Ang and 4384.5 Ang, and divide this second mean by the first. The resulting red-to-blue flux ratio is 0.74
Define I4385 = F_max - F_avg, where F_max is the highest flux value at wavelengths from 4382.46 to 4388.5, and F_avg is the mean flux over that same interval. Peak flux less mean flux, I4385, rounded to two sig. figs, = 2.4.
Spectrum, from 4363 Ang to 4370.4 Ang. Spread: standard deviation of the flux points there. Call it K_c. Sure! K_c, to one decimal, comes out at 0.9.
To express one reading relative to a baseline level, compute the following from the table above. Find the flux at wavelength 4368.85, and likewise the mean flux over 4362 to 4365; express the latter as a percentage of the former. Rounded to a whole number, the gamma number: 117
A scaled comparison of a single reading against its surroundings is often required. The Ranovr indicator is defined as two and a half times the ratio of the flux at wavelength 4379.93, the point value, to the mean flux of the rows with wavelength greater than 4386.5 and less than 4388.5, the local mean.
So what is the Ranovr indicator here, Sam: 2.8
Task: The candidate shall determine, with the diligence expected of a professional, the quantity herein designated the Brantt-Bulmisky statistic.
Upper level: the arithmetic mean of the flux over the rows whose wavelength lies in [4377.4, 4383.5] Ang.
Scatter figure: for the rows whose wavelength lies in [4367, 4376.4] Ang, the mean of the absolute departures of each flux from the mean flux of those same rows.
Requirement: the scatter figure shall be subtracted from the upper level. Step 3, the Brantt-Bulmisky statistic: 5.4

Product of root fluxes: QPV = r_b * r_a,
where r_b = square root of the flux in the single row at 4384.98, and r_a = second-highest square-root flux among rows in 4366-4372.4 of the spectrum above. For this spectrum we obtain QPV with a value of 5.1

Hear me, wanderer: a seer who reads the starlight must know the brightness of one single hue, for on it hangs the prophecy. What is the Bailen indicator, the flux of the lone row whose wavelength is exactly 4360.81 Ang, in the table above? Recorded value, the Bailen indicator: 9.992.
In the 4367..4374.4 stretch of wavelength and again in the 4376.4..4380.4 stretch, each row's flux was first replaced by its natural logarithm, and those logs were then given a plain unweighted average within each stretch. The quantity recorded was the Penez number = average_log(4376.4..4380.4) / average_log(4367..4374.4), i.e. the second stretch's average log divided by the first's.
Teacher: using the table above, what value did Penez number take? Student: 0.85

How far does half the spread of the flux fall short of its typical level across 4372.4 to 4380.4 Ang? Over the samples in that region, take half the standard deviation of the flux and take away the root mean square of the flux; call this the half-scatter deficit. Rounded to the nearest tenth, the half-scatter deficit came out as -6.3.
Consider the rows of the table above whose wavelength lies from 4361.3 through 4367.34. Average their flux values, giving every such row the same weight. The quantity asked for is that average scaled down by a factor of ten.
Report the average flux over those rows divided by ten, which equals 0.87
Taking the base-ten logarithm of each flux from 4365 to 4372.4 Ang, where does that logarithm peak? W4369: 4365.84 Ang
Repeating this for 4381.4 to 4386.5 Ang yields 4381.95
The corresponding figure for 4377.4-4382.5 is 4380.94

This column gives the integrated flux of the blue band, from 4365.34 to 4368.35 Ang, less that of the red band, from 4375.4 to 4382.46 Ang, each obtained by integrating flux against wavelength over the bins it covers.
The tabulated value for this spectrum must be -19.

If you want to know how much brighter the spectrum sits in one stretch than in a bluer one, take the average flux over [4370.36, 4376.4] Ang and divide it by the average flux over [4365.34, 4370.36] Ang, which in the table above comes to 1.02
